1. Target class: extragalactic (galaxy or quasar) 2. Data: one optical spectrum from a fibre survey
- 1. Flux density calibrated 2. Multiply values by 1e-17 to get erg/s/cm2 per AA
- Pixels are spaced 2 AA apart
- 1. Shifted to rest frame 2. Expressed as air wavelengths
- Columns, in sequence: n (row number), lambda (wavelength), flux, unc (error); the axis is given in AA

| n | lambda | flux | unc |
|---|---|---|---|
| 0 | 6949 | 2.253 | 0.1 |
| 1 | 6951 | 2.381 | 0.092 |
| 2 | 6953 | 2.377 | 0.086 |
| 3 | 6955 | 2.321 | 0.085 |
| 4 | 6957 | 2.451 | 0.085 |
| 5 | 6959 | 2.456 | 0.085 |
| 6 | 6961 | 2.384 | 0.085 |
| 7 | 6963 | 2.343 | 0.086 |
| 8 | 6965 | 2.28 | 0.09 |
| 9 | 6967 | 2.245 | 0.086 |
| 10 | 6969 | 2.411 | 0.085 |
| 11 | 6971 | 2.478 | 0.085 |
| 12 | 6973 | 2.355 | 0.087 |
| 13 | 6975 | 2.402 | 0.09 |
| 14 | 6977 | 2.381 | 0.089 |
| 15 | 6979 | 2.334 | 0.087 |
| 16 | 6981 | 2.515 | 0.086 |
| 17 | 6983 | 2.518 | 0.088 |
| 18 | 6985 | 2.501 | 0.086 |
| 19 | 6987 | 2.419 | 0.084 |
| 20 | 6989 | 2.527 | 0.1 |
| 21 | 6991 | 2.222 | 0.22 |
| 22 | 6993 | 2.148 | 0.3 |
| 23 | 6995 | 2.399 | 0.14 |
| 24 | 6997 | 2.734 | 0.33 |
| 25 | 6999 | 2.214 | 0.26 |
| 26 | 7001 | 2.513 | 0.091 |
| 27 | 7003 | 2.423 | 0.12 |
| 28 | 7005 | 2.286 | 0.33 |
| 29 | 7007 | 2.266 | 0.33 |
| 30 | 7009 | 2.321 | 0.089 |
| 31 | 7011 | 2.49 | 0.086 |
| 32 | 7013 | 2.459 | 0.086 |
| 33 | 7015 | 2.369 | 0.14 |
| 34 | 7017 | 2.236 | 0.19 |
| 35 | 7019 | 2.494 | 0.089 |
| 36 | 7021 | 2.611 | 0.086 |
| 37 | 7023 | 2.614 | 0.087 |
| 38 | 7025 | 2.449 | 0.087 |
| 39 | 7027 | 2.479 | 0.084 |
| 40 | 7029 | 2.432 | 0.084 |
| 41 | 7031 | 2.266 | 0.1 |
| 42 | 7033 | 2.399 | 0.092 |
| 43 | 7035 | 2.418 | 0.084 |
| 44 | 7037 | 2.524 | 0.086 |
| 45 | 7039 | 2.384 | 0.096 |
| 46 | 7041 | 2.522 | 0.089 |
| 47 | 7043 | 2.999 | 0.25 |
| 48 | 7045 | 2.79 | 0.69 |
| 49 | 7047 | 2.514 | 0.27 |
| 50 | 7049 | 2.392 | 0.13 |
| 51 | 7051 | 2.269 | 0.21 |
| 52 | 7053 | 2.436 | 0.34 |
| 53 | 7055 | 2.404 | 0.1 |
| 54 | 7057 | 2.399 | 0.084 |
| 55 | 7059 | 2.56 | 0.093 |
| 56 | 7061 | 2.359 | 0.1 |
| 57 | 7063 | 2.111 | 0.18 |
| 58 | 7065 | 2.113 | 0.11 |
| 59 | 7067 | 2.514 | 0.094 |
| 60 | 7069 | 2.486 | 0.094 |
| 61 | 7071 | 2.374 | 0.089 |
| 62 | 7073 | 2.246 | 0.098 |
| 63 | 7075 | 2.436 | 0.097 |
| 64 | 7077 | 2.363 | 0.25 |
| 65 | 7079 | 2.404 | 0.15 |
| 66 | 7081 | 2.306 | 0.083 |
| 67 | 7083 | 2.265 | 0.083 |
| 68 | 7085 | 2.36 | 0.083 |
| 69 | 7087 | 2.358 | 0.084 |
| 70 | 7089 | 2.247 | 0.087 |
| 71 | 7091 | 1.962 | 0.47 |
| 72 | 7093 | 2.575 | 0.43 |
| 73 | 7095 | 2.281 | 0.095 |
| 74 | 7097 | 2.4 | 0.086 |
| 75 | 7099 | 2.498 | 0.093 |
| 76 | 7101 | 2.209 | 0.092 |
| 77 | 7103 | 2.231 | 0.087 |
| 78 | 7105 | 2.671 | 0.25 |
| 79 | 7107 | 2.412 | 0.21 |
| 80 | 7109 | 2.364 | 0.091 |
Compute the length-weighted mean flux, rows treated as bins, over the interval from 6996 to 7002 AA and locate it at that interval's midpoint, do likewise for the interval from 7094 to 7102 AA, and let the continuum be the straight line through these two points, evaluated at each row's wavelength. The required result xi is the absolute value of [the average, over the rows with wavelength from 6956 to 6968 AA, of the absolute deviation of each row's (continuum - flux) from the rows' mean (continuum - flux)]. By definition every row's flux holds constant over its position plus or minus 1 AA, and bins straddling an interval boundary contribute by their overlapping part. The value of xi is 0.07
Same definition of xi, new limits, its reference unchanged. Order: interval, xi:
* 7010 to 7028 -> 0.08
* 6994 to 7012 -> 0.12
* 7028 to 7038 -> 0.06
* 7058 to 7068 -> 0.17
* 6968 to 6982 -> 0.05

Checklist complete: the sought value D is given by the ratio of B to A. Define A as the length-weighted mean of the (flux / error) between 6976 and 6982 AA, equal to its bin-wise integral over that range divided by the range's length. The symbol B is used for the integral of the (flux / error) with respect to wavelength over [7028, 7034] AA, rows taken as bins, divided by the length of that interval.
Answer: 0.94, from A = 28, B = 26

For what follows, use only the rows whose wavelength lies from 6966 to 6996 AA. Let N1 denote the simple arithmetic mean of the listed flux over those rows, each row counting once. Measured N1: 2.39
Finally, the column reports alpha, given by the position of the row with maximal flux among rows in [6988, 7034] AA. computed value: 6997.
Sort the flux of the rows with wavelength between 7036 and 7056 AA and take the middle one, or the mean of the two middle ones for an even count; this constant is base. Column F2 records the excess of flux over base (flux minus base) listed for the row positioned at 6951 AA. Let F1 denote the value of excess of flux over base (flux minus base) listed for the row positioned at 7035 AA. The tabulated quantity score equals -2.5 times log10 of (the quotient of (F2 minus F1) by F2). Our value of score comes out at 1.0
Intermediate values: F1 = -0.057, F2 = -0.09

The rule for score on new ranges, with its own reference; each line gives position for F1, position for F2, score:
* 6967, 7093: -1.3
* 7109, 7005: 1.0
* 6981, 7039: -0.4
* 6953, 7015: 2.8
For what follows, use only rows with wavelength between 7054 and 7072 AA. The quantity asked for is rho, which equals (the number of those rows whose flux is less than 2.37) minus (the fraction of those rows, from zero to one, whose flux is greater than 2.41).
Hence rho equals 2.7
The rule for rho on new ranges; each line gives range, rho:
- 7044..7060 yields 0.5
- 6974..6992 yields 1.4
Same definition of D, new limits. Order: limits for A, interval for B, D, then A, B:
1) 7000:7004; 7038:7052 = 0.64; 24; 15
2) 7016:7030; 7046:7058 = 0.61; 27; 16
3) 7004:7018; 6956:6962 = 1.59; 18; 29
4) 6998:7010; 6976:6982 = 1.72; 16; 28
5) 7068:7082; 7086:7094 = 0.73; 22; 16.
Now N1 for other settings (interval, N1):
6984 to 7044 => 2.44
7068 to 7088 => 2.36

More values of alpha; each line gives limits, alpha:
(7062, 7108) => 7105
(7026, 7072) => 7043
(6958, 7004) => 6997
